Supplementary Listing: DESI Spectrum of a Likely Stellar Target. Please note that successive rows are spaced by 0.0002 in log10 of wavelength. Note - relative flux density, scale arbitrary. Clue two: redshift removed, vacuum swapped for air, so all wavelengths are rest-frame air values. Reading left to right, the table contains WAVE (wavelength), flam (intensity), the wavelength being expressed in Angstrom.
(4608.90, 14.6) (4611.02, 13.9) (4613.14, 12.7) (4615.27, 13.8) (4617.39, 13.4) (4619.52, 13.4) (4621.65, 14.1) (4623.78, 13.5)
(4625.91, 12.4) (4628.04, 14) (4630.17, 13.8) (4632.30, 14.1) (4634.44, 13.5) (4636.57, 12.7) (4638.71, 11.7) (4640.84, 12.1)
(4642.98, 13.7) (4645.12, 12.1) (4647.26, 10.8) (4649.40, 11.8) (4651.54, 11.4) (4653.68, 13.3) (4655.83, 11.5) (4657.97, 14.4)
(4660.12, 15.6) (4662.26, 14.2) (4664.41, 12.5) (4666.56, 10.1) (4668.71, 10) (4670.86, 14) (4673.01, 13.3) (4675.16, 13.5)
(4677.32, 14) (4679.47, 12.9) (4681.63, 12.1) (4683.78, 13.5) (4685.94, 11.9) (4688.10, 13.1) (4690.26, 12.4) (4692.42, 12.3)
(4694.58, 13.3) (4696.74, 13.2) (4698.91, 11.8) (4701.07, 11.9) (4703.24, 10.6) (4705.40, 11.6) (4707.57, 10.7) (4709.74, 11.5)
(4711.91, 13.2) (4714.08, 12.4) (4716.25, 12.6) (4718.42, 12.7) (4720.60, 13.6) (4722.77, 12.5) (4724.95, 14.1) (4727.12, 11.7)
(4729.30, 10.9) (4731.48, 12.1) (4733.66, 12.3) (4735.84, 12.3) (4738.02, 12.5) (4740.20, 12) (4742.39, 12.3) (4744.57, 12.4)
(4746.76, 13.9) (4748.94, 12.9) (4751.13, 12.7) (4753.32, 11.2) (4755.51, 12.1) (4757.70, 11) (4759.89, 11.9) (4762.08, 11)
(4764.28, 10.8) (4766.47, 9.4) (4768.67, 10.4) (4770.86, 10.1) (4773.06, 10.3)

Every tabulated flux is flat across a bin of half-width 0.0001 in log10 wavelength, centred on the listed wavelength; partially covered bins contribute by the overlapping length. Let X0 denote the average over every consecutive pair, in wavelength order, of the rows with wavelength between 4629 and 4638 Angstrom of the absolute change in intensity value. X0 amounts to 0.6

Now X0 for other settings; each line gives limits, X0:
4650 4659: 2.2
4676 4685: 1.1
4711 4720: 0.4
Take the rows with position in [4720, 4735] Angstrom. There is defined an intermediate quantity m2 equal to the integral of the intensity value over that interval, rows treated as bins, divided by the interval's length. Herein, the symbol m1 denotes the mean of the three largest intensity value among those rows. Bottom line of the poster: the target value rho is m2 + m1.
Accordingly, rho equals 25.8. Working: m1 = 13.4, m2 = 12.4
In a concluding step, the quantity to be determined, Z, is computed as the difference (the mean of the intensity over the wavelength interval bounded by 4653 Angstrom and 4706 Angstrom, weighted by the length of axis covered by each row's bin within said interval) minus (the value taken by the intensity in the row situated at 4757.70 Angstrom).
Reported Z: 1.7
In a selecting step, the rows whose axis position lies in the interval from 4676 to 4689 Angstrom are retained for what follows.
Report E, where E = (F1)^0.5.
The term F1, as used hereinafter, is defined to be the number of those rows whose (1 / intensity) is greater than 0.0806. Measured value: 1.4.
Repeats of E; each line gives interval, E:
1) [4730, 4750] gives 2.4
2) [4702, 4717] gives 2.2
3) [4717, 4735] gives 2.0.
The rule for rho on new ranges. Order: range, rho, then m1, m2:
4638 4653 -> 24.6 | 12.6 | 12.0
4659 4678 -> 27.6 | 14.6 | 13.0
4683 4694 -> 25.6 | 13.0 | 12.6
